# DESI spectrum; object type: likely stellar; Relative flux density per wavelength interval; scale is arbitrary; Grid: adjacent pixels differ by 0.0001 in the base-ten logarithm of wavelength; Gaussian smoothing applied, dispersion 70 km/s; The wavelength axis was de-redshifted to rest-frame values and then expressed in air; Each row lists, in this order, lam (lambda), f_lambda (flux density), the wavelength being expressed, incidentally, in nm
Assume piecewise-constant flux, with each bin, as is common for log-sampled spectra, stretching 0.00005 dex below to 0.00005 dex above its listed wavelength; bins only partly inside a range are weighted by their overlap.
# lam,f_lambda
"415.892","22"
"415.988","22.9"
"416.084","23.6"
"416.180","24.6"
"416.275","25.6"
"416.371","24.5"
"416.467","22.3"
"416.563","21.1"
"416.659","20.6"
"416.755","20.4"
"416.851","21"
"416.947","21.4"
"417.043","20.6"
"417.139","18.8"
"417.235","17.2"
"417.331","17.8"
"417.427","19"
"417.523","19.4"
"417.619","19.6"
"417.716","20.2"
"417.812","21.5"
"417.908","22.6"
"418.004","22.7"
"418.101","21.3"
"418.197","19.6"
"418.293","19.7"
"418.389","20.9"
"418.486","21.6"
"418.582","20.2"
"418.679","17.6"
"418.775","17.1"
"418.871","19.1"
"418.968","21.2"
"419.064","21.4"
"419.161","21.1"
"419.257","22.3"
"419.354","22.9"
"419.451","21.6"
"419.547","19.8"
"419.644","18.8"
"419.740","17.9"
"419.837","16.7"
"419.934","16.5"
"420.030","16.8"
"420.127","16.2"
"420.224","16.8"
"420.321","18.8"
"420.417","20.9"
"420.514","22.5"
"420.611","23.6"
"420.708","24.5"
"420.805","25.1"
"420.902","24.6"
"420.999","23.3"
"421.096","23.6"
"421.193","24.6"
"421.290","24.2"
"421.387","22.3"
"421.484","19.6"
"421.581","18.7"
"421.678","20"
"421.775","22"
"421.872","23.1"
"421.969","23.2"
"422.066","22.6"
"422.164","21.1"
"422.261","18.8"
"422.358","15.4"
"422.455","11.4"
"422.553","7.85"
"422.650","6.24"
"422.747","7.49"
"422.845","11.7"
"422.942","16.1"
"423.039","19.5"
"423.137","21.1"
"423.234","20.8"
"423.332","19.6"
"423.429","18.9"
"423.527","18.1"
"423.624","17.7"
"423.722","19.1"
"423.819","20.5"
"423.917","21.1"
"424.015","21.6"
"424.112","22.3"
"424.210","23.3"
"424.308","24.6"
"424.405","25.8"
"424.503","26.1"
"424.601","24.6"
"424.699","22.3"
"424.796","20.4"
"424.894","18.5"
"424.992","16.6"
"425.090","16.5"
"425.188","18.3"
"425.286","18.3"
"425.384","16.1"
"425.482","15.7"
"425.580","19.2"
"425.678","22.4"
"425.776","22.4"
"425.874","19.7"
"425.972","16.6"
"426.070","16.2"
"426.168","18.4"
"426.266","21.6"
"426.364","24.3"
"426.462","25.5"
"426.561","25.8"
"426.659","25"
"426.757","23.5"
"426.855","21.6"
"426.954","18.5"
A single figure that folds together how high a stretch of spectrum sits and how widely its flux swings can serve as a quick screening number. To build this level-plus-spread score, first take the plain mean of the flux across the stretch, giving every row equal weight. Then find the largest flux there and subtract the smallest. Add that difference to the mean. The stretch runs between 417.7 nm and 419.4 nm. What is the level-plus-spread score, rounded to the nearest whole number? 27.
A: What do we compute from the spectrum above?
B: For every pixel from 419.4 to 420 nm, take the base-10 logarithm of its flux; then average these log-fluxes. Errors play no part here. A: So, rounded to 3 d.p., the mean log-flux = 1.266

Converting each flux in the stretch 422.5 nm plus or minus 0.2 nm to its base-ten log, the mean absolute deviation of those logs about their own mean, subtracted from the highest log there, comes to 1.05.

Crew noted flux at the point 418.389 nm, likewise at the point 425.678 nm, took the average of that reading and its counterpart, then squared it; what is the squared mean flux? 469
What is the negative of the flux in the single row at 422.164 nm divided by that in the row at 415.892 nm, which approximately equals -1.0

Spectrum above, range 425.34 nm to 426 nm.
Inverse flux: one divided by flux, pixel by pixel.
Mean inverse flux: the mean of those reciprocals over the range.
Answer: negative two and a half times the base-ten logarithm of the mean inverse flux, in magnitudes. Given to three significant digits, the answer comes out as 3.17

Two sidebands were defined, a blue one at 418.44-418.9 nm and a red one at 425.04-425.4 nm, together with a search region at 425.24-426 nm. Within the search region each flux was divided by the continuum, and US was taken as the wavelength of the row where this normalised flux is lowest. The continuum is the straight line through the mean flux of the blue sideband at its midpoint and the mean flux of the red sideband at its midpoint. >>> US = 425.482 nm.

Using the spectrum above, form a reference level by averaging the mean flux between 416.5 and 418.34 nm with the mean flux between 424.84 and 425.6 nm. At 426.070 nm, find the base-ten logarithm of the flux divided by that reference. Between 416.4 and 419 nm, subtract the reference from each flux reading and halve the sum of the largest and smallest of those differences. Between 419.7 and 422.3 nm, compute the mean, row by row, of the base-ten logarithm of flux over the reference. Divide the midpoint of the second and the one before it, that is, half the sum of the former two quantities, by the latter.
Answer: 12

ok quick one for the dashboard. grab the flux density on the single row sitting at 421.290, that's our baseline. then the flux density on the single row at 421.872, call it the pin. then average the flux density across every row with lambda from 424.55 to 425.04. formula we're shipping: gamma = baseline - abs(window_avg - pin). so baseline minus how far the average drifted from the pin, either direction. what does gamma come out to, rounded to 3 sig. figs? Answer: 21.6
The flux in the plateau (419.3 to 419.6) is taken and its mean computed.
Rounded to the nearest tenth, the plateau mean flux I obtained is 21.4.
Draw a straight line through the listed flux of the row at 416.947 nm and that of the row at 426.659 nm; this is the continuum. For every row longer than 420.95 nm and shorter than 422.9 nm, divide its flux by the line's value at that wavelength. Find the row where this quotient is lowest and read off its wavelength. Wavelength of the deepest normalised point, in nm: 422.650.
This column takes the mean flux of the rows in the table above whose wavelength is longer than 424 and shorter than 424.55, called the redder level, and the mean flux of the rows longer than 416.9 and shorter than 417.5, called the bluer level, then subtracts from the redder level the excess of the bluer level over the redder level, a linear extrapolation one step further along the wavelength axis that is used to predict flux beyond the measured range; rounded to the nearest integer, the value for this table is 29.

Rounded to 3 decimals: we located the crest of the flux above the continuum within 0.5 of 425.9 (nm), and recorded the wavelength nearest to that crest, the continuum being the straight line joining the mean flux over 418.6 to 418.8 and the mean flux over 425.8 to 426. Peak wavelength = 426.364 nm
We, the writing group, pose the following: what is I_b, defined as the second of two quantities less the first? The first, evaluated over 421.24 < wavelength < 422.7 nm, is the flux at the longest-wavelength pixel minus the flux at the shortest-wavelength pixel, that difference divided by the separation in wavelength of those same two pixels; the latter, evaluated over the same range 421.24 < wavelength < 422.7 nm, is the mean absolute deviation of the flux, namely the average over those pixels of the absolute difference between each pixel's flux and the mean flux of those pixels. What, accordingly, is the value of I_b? 18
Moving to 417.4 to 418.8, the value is 3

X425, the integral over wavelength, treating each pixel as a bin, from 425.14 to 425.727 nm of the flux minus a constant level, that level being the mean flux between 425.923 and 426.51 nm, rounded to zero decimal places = -1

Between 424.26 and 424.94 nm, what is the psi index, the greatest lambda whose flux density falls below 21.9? 424.894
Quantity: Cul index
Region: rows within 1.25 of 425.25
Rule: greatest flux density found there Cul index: 26.1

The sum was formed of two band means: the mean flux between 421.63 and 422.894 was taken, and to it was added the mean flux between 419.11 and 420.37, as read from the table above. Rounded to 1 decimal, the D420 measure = 35.2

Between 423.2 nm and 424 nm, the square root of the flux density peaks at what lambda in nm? 423.917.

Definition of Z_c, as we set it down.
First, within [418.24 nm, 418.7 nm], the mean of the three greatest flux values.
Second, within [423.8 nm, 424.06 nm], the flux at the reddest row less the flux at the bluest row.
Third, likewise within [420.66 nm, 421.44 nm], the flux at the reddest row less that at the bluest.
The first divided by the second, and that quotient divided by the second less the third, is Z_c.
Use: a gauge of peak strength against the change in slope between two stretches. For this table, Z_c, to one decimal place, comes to 5.8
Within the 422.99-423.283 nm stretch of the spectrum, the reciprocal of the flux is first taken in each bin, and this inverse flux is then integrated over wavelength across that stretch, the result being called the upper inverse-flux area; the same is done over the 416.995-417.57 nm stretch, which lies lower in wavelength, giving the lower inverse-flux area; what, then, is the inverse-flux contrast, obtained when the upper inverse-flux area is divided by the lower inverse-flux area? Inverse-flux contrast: 0.5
